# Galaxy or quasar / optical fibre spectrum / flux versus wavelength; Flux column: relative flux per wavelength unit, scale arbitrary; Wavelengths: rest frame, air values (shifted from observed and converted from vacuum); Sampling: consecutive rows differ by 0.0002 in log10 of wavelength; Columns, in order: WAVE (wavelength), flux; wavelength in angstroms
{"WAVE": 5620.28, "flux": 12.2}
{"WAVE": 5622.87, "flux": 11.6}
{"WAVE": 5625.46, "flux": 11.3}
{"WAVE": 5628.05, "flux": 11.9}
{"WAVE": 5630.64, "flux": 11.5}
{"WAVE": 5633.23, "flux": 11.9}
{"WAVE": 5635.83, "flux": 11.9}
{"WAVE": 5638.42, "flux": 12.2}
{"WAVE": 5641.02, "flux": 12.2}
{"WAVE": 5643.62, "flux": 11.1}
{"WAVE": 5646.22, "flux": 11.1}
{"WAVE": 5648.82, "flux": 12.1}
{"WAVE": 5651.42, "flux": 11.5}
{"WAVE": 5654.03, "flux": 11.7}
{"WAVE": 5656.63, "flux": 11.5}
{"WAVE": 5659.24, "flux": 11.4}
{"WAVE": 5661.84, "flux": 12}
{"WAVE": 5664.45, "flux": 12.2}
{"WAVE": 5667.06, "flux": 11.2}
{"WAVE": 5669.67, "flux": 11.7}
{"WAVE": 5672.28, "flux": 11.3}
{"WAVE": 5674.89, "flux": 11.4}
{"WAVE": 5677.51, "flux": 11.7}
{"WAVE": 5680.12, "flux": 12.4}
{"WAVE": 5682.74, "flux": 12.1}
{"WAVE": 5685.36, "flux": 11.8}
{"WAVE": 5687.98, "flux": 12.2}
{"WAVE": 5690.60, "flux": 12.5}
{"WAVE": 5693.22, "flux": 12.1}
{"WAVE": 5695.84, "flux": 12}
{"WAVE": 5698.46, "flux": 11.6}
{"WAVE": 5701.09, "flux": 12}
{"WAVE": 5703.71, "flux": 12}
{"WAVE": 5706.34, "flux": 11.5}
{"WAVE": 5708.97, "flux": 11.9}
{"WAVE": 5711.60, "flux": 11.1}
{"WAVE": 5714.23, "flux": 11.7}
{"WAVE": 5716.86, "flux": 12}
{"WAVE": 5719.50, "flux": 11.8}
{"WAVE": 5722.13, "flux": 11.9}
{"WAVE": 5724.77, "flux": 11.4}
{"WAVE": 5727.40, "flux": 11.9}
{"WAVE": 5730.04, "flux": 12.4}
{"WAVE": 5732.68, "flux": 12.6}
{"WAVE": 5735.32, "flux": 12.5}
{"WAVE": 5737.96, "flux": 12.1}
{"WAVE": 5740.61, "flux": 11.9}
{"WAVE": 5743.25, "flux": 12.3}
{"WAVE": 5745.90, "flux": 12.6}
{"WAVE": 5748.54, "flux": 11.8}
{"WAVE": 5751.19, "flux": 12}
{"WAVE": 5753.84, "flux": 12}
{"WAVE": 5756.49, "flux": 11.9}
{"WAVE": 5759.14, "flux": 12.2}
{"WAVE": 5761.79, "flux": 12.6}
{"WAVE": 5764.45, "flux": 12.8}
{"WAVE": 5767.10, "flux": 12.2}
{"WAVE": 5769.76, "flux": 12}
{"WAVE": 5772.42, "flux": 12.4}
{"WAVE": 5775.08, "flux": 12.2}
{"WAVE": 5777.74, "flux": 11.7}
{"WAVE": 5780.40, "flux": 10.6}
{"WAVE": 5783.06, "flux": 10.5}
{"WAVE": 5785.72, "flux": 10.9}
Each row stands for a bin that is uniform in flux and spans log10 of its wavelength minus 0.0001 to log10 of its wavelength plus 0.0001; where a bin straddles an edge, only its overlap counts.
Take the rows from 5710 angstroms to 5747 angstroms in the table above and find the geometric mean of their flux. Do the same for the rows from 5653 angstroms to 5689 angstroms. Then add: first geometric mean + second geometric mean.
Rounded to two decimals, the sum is 23.76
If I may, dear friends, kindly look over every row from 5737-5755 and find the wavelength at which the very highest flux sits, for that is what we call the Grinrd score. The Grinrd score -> 5745.90 angstroms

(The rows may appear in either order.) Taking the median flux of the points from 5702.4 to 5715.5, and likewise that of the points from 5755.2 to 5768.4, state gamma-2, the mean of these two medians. 11.95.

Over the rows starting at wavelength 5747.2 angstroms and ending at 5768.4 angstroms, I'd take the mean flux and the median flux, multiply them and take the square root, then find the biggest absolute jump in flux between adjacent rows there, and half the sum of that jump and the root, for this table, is 6.37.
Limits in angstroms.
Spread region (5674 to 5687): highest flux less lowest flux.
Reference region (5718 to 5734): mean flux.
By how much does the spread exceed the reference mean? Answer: -11.00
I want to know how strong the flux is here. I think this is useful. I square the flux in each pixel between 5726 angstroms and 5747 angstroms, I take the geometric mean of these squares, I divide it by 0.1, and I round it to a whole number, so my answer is 1509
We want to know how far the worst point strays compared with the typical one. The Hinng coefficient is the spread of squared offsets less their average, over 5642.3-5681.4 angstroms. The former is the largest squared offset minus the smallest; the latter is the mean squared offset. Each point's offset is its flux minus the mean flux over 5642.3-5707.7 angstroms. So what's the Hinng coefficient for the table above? 0.26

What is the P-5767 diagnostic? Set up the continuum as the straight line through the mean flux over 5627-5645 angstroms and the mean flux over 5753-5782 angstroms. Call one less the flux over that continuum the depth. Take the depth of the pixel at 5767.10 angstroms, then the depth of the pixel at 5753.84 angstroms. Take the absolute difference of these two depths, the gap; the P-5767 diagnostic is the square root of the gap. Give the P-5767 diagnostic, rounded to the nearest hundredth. 0.12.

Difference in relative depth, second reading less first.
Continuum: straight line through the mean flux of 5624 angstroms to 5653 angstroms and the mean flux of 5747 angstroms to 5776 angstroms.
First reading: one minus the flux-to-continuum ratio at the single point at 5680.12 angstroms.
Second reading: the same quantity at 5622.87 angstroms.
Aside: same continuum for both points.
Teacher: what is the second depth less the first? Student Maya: 0.048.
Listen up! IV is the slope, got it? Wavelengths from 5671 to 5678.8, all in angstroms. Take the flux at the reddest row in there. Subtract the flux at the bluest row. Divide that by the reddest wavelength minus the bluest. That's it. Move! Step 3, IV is 0.08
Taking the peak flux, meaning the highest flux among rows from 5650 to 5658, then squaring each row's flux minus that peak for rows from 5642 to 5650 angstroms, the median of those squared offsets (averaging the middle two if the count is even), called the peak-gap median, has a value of 0.36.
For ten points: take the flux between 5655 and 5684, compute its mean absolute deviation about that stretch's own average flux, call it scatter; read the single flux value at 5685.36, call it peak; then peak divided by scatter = 36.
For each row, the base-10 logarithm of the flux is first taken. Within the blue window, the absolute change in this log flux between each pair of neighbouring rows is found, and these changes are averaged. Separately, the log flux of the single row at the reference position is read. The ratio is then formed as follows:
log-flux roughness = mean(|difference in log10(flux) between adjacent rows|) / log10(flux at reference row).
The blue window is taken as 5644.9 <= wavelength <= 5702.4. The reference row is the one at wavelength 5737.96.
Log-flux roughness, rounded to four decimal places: 0.0138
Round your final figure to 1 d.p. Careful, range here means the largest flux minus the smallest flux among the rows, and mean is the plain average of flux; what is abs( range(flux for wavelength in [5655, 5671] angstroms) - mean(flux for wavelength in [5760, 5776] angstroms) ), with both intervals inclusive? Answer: 11.4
